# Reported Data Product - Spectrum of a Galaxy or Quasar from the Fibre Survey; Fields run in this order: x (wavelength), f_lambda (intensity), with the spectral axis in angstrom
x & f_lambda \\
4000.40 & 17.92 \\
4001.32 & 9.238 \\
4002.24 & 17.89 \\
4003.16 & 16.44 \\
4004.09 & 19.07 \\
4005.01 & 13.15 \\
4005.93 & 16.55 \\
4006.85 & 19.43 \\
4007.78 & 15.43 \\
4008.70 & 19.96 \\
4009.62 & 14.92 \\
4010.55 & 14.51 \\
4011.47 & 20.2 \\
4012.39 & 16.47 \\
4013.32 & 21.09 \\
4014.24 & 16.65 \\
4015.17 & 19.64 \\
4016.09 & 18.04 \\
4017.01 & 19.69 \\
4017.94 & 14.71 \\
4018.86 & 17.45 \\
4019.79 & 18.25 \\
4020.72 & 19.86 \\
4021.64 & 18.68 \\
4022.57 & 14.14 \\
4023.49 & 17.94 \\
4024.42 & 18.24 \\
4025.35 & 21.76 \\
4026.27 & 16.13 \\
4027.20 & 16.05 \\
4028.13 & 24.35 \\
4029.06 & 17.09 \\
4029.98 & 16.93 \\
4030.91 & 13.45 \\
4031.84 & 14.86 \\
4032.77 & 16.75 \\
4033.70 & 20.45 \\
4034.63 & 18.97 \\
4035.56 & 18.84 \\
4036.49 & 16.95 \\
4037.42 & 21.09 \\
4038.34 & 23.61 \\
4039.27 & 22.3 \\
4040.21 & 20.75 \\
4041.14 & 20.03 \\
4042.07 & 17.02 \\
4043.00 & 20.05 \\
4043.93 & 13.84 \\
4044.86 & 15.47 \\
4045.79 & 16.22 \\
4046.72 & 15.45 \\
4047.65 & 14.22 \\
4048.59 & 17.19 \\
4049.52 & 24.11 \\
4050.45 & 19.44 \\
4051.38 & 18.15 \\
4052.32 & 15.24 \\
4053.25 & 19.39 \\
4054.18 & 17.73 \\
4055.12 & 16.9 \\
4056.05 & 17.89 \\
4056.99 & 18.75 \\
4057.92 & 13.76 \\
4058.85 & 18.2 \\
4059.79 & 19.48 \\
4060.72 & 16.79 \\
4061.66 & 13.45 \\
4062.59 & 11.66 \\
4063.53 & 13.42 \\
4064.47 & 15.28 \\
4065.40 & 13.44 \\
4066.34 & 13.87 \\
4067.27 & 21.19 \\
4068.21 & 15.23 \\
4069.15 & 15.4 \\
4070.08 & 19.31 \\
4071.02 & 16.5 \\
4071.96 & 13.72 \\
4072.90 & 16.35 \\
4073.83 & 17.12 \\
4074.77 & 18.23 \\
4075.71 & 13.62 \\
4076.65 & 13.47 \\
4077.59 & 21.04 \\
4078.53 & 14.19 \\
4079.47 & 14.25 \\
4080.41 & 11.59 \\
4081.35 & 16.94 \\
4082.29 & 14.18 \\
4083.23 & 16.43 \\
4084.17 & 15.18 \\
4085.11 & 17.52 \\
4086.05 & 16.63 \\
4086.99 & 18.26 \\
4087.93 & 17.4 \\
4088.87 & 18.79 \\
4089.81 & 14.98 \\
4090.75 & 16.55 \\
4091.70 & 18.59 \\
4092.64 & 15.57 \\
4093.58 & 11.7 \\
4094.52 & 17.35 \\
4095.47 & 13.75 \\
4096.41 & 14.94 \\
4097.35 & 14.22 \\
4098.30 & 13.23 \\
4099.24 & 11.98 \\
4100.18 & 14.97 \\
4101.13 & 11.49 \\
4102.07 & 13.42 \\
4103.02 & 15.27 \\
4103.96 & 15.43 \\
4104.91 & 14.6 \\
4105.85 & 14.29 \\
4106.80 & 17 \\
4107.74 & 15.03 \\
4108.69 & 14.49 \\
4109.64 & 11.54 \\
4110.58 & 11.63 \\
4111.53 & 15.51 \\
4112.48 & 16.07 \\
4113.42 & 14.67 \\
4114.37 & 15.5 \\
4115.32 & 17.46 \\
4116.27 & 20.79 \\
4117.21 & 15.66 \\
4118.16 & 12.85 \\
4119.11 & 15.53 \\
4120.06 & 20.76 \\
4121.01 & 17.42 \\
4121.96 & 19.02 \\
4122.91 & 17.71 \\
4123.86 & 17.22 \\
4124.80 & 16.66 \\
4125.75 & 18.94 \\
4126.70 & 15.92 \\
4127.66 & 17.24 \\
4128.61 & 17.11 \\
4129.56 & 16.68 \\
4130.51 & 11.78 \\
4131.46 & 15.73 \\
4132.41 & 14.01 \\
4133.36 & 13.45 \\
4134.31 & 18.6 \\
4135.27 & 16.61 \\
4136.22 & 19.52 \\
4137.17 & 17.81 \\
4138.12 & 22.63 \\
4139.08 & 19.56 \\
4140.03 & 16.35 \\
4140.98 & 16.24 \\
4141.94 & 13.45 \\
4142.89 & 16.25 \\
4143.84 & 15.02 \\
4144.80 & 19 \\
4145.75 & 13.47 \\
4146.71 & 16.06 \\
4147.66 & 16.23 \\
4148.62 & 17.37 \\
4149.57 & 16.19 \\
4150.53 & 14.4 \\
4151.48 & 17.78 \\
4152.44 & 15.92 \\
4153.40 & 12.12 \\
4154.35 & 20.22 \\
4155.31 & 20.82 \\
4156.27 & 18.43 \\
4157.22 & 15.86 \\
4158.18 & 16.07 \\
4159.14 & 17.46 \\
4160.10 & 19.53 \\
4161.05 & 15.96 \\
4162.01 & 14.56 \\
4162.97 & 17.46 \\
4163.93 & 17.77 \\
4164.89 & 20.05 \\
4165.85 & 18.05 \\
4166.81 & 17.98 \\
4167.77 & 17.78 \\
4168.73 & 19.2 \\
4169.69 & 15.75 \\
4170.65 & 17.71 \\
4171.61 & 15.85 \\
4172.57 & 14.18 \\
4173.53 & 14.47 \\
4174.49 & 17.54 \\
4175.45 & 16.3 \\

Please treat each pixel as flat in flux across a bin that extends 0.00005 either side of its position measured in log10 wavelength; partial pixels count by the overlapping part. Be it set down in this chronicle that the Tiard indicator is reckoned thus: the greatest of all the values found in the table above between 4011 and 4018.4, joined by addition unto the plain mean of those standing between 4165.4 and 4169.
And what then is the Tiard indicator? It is 39.3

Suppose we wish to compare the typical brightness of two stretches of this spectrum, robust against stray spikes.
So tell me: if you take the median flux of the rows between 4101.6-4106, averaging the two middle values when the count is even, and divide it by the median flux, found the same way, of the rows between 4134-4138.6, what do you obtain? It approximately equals 0.78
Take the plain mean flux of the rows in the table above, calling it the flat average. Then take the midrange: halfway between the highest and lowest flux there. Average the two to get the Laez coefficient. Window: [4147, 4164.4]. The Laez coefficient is 16.7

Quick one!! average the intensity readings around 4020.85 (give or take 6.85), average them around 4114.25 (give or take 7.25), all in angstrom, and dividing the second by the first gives 0.88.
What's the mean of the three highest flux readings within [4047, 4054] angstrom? 21.0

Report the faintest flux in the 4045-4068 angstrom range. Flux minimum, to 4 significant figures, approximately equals 11.66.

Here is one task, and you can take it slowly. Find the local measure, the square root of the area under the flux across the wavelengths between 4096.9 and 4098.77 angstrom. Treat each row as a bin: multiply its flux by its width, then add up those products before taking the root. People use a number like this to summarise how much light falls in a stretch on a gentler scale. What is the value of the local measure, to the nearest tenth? 5.1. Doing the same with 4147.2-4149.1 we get 5.7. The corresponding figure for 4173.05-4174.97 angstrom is 5.5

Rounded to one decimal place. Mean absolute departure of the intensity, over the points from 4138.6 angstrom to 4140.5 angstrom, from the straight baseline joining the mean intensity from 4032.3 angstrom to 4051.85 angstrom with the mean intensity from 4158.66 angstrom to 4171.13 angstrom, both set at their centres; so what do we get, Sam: 1.6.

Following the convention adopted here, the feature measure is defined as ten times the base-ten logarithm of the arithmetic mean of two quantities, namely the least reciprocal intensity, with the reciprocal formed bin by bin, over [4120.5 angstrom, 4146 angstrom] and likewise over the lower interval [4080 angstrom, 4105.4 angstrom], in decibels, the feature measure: -13.1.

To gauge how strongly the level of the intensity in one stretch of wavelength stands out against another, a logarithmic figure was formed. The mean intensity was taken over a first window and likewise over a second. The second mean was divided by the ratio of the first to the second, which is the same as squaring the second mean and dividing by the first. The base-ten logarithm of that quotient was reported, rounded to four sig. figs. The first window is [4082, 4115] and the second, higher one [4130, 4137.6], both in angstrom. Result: 1.226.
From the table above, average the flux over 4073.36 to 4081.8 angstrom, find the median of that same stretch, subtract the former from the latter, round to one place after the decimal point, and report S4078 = -1.4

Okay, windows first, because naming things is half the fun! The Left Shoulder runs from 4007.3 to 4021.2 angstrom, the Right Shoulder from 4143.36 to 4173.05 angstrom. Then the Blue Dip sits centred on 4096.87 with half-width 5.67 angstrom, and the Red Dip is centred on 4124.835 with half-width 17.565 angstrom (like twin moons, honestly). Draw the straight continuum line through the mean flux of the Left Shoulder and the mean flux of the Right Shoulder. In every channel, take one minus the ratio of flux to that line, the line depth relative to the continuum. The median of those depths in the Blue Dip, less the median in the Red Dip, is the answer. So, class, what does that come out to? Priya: 0.15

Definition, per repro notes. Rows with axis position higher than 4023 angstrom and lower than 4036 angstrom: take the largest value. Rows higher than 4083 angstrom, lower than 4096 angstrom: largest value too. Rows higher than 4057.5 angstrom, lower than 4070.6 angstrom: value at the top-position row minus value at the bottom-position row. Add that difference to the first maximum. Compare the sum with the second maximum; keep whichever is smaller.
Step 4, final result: 18.8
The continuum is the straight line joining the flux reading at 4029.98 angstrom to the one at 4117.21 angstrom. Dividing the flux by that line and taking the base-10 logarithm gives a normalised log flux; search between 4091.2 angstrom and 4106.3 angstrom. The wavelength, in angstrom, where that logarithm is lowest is 4101.13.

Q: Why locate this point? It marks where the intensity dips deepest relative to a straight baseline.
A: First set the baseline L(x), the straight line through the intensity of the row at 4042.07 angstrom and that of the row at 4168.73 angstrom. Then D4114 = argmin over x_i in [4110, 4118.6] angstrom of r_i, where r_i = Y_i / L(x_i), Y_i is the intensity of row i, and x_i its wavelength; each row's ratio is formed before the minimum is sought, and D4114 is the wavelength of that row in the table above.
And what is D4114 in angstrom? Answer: 4110.58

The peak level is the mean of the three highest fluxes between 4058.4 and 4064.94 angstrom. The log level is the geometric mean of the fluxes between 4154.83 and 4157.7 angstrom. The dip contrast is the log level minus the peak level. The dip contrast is 0.1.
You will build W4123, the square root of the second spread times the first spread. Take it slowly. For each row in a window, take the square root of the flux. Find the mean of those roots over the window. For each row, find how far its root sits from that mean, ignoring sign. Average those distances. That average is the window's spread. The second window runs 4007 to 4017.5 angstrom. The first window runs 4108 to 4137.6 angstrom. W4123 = 0.242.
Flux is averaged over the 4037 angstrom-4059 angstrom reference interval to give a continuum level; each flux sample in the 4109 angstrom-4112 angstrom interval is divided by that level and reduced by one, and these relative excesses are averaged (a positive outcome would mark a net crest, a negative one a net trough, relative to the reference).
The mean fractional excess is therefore -0.29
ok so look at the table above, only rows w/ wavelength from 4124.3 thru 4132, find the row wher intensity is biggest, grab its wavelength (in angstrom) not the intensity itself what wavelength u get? 4125.75 angstrom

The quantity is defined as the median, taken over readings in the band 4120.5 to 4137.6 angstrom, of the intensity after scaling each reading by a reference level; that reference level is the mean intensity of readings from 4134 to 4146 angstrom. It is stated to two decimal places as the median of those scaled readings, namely 0.99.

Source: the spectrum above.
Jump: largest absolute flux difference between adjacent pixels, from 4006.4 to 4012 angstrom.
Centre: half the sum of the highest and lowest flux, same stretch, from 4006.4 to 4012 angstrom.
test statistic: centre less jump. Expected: 11.7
